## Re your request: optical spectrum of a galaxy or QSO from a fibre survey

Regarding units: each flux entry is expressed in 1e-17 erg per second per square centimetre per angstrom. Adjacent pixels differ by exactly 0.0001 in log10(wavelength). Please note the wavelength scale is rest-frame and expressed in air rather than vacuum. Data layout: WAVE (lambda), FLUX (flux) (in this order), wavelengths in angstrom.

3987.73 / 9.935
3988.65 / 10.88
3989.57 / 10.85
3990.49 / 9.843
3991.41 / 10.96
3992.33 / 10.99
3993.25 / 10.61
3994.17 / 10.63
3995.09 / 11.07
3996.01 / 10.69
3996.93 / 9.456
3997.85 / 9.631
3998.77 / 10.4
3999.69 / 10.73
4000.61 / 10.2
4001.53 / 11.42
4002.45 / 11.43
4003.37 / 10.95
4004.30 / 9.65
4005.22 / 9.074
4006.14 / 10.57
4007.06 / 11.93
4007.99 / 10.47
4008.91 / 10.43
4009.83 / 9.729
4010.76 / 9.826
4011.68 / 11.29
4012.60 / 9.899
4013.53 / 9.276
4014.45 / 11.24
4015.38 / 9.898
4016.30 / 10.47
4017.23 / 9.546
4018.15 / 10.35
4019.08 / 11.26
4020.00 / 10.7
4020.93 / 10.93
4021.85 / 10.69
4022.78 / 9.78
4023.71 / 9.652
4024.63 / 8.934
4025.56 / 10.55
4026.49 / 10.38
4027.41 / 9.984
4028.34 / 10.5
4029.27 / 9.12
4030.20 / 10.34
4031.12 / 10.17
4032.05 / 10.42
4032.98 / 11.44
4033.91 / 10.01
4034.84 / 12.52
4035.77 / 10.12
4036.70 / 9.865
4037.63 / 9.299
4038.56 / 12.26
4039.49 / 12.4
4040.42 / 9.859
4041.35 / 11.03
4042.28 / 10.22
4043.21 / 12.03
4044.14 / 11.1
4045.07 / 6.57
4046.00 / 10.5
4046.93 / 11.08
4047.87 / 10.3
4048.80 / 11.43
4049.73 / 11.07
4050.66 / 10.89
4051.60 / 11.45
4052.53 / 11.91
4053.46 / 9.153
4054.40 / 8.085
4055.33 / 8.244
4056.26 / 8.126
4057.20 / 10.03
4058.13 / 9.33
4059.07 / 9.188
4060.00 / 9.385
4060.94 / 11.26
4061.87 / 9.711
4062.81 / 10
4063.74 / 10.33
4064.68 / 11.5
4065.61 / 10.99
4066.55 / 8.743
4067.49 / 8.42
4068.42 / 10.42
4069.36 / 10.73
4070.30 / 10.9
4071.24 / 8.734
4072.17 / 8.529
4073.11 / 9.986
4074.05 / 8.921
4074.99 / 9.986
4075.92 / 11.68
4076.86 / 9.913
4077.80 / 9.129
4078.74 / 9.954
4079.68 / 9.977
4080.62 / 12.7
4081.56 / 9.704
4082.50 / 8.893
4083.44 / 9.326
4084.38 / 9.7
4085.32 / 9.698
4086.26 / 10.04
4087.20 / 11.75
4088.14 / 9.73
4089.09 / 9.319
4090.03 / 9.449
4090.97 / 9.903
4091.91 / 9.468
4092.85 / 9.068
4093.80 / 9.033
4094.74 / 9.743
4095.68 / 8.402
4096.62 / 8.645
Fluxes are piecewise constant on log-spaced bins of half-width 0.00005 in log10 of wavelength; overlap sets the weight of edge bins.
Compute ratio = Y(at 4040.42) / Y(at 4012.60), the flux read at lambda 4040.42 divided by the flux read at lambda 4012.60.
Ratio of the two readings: 1.00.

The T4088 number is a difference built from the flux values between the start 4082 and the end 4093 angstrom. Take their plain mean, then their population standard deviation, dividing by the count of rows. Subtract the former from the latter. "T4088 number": -9.0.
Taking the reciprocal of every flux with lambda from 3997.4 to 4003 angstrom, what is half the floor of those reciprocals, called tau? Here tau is 0.0437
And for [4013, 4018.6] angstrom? 0.0445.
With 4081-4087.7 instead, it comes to 0.0426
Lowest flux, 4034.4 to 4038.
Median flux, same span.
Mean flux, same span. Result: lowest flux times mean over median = 9.7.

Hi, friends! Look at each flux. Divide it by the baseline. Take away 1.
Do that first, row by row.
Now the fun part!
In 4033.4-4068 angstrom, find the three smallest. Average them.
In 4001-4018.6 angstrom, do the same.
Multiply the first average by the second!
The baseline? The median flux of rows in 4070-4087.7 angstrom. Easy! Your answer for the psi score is 0.014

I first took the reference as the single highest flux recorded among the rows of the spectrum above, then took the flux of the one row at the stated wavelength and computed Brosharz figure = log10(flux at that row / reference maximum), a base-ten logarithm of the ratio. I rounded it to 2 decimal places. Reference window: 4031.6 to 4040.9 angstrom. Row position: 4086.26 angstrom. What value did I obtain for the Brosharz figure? -0.10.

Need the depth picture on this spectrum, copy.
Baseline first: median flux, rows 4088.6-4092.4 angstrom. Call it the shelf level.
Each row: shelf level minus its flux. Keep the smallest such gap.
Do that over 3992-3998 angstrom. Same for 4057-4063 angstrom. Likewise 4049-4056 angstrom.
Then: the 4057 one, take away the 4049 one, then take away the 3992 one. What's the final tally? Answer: 2.3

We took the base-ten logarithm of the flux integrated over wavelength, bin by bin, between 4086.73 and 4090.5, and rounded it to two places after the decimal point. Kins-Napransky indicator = 1.58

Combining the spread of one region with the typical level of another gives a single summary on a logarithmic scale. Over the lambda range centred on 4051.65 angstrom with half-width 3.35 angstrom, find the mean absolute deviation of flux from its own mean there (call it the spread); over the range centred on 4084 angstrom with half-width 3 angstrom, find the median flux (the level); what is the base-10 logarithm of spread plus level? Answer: 1.034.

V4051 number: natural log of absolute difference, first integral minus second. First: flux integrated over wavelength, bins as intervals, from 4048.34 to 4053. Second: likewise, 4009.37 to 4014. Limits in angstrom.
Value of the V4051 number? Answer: 1.9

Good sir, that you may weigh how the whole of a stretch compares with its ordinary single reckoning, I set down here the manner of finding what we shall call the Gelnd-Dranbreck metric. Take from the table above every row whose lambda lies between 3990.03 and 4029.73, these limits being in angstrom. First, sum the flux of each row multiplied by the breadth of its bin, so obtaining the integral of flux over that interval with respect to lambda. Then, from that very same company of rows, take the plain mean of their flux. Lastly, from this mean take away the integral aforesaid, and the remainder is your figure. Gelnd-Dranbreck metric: -401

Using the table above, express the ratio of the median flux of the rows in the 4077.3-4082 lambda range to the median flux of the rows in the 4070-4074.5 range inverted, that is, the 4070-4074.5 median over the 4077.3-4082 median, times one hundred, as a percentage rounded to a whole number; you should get 90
